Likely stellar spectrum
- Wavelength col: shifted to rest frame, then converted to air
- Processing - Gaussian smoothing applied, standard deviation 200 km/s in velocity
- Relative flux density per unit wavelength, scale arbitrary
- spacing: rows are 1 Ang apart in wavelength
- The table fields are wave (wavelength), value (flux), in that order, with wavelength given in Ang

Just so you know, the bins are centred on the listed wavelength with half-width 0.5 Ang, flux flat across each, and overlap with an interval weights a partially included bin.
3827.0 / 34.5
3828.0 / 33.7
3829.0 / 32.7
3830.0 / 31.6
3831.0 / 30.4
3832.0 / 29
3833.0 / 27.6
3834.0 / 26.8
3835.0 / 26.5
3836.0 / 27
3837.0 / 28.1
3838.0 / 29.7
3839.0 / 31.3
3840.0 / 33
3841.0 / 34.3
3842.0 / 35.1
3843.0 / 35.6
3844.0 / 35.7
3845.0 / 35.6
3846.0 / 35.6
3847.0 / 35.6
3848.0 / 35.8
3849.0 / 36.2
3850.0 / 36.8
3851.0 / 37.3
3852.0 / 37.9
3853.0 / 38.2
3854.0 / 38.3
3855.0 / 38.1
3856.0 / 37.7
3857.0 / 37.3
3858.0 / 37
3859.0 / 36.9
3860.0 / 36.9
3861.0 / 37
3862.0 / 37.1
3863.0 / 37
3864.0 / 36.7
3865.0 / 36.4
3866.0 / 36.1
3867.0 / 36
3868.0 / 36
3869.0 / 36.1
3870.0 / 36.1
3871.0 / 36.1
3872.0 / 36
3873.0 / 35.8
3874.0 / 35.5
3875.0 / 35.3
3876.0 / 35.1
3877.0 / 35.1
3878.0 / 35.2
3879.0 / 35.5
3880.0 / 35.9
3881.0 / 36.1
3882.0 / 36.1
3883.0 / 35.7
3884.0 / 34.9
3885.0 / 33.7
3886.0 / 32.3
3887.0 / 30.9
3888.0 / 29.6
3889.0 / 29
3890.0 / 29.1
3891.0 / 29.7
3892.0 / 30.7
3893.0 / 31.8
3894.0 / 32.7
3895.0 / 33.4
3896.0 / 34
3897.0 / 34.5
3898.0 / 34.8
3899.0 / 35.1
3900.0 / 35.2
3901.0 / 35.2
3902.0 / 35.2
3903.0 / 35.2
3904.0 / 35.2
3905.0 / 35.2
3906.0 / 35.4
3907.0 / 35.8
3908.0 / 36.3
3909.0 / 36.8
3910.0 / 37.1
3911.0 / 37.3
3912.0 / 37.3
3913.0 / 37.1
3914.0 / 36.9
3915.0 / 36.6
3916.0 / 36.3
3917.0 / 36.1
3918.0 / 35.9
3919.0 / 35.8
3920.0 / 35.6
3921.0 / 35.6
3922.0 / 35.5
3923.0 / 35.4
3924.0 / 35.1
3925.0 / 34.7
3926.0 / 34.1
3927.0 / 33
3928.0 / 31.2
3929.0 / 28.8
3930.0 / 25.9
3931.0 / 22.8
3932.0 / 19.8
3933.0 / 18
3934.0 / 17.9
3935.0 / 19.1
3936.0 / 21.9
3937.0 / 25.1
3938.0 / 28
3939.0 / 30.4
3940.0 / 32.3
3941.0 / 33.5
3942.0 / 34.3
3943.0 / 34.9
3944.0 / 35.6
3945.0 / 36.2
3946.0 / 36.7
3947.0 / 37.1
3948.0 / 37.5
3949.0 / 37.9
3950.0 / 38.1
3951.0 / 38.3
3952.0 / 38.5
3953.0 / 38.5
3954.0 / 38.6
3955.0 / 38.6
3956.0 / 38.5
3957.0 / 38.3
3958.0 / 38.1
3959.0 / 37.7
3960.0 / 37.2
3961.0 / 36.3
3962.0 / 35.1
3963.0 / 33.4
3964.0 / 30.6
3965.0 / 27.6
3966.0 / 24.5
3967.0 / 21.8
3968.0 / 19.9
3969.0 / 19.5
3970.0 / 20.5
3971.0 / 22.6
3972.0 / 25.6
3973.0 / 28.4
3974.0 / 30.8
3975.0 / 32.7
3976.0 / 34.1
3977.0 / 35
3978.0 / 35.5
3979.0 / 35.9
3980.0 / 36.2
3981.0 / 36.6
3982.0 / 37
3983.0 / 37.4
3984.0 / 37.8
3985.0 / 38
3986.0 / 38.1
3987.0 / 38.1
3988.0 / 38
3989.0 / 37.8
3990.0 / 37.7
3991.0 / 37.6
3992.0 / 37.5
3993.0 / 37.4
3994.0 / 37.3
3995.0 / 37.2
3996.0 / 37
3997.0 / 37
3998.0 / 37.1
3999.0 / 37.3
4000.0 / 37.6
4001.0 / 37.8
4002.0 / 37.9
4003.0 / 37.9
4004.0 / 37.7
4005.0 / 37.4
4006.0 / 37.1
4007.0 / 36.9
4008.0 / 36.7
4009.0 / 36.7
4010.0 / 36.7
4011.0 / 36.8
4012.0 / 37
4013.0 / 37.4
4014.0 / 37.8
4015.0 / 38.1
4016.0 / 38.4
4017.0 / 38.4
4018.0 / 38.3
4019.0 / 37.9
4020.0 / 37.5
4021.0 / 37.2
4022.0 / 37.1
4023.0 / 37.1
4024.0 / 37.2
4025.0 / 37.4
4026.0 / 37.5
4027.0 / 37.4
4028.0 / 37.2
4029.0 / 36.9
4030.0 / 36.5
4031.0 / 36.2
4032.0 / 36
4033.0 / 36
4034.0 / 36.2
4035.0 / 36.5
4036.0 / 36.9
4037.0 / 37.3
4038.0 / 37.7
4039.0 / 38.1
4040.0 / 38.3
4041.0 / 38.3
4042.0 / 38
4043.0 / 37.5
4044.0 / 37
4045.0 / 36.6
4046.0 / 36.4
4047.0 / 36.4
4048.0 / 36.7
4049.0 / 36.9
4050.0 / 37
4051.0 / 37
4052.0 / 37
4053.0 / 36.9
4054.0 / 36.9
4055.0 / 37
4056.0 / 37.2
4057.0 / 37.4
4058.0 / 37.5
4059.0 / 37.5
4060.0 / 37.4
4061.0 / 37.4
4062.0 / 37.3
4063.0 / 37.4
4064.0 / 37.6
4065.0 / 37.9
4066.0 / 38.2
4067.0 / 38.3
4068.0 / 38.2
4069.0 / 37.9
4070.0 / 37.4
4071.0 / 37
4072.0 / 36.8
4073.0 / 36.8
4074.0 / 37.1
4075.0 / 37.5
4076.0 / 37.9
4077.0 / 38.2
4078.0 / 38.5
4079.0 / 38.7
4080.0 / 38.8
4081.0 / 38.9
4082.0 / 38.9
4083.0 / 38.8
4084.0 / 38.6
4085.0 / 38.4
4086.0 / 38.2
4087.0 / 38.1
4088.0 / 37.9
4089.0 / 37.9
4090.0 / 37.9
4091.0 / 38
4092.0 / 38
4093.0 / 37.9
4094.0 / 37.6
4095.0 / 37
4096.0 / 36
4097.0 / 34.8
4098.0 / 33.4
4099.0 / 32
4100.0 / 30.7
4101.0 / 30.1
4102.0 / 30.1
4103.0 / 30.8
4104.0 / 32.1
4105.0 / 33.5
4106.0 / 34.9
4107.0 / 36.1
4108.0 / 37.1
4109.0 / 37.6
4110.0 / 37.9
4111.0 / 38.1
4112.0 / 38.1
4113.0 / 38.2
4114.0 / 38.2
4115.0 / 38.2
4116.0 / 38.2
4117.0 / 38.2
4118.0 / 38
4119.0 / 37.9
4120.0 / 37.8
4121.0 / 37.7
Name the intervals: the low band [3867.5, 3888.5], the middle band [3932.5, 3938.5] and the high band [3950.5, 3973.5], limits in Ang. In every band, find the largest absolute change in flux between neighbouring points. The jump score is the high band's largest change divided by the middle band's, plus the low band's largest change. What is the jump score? 2.37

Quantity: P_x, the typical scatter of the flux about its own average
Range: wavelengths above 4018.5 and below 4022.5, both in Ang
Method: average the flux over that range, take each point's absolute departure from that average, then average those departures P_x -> 0.3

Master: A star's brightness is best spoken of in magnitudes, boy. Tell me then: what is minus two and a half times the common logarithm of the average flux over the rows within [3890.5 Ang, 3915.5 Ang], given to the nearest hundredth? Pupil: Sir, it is -3.86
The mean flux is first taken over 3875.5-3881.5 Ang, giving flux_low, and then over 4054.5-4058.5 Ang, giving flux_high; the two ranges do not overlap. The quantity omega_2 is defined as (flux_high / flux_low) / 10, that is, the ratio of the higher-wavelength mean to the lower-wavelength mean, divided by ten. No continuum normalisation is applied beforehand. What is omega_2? 0.105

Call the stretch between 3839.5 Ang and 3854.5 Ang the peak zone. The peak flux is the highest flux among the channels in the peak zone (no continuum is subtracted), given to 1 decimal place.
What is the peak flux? 38.3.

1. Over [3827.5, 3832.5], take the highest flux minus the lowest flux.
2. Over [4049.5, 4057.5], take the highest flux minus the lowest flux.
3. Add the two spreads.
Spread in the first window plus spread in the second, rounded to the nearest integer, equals 5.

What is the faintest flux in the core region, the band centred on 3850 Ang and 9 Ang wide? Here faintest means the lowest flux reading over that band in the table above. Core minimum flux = 35.6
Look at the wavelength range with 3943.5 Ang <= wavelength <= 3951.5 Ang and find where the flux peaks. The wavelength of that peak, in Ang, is 3951.0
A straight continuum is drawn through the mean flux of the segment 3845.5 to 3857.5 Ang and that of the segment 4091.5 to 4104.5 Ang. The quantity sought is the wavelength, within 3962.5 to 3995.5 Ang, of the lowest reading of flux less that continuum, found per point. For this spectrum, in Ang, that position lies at 3969.0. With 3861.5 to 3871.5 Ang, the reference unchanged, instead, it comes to 3867.0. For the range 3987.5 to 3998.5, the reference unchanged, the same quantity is 3996.0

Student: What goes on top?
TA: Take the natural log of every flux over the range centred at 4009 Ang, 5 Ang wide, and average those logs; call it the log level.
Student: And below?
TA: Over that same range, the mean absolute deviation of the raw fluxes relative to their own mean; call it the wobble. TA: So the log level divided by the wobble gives 50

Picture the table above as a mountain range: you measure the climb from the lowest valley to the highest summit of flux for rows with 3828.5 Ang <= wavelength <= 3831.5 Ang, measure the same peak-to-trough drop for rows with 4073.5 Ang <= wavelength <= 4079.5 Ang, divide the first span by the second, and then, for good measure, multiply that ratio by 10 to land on 14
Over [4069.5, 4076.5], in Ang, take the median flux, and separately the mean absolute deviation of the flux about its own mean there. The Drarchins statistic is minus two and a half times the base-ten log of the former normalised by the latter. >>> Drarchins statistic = -5.13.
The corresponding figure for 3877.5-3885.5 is -4.45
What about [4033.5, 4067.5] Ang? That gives -4.75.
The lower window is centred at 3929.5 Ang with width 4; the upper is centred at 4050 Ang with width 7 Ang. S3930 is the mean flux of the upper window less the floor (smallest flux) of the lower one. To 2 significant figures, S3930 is 14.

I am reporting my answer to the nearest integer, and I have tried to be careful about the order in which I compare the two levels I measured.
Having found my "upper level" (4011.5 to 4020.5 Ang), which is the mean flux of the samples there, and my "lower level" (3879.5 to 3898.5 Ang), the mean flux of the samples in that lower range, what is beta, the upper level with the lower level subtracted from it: 5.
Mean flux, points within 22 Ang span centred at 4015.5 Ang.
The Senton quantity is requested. 37.4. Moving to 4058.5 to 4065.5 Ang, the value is 37.5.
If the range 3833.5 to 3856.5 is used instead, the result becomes 34.2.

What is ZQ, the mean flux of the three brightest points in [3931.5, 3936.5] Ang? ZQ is 20.3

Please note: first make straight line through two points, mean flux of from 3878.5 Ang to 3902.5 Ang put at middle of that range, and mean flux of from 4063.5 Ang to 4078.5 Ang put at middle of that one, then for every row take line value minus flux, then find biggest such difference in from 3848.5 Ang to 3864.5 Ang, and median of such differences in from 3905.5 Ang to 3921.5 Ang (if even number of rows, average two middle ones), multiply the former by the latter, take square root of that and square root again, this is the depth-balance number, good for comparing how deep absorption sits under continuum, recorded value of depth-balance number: 1.7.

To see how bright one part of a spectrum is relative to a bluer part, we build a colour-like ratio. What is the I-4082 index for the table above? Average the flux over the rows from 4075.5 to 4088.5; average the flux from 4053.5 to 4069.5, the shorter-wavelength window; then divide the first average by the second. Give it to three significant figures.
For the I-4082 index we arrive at 1.02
